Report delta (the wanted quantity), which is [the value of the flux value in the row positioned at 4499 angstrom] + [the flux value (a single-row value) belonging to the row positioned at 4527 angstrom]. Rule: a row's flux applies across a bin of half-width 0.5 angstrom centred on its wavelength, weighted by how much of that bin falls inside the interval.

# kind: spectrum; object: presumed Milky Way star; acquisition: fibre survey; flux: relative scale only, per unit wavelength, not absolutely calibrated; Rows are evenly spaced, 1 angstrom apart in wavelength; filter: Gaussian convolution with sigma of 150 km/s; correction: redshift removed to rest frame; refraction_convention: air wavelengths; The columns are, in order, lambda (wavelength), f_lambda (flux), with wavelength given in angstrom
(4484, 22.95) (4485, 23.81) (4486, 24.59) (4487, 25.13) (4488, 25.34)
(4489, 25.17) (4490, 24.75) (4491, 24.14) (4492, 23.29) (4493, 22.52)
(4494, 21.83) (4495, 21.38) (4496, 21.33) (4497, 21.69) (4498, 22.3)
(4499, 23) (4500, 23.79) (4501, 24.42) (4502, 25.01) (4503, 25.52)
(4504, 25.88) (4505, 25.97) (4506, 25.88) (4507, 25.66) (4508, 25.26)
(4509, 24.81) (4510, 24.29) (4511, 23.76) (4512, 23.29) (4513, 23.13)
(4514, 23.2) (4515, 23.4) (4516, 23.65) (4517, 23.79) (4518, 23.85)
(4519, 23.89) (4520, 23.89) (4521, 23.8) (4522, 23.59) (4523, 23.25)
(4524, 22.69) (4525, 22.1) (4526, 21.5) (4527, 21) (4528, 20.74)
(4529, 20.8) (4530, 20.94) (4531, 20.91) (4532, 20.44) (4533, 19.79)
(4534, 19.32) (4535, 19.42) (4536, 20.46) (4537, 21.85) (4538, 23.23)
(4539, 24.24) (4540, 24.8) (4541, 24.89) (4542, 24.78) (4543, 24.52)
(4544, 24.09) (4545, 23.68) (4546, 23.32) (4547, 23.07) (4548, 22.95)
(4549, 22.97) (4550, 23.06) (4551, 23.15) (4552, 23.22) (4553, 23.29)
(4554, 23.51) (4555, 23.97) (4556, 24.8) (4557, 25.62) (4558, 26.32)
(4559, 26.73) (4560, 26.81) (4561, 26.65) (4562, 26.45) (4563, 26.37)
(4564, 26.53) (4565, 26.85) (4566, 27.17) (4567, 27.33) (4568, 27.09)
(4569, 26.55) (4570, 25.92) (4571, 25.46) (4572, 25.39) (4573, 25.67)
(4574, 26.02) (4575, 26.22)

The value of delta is 44.0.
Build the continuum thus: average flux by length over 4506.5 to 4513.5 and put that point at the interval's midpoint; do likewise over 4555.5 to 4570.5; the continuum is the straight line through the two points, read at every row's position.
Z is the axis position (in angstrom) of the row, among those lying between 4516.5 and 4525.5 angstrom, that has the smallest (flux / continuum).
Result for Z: 4525 angstrom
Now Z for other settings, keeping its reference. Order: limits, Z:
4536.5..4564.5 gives 4537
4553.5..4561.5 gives 4554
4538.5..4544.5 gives 4544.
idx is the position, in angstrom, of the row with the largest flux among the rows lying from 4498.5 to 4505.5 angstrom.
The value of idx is 4505 angstrom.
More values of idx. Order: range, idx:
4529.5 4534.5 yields 4530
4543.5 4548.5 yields 4544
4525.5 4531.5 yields 4526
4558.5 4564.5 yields 4560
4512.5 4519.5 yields 4519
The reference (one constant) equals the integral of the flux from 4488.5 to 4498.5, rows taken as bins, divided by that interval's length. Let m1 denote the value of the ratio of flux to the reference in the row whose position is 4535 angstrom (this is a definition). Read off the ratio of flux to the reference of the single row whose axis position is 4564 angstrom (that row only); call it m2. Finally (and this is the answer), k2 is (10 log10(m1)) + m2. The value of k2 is 0.5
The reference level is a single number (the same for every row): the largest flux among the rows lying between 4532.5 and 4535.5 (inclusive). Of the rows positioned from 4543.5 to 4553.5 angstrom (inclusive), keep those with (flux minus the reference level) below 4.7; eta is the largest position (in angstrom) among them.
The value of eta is 4553 angstrom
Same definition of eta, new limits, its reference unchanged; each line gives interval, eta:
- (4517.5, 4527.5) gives 4527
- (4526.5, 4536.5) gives 4536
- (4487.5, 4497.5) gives 4497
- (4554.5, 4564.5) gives 4555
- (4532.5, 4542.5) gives 4539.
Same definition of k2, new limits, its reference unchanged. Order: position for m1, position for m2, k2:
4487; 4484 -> 1.4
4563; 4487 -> 1.7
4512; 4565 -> 1.3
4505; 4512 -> 1.6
